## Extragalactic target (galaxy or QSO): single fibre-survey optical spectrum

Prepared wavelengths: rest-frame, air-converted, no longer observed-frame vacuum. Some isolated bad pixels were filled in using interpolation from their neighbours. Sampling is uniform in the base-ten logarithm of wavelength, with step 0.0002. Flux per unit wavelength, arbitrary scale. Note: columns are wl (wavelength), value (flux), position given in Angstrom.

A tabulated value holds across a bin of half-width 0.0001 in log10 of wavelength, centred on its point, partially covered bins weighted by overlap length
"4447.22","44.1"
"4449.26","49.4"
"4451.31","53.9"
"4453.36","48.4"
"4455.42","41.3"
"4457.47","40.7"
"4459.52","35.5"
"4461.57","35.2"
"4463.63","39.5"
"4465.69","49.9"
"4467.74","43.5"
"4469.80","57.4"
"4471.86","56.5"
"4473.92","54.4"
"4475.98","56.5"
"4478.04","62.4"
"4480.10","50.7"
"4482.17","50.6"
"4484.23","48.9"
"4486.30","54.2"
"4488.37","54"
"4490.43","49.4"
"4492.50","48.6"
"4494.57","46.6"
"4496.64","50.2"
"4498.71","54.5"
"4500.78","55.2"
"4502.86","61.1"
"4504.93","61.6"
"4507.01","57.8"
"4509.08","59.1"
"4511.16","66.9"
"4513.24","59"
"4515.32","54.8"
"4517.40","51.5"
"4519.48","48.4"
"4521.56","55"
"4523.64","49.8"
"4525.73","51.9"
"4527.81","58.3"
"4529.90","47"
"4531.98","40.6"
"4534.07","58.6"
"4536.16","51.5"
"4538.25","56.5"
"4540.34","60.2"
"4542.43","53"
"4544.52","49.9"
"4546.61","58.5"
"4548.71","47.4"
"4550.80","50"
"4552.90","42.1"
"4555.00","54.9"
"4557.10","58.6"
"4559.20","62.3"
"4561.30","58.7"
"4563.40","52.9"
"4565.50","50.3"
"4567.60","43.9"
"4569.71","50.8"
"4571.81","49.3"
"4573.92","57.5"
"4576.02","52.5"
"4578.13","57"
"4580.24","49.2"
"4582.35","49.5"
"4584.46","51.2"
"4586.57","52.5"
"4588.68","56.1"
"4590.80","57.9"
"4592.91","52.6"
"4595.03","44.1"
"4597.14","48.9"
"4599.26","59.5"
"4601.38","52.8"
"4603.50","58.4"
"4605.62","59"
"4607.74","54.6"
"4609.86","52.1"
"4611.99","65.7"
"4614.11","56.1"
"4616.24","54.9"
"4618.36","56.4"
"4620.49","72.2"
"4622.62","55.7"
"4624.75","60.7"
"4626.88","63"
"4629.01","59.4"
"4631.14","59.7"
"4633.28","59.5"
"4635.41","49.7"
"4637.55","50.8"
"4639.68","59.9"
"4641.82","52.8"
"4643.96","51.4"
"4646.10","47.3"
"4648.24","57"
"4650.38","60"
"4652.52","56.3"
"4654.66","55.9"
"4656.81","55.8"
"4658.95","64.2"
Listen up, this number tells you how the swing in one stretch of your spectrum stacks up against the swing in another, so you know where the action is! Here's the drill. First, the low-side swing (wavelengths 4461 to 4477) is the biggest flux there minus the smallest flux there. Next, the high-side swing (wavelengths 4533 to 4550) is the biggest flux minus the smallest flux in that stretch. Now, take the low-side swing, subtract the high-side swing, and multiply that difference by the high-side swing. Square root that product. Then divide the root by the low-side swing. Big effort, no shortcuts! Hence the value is 0.49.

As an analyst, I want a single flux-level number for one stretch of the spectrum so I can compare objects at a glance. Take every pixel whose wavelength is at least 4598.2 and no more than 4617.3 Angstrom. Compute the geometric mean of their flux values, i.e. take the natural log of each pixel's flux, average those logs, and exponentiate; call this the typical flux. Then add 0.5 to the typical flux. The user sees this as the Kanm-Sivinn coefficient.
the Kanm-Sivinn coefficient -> 57.4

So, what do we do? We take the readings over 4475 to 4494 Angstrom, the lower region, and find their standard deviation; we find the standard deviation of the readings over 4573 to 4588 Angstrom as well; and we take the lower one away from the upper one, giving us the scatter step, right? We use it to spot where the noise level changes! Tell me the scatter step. -1.2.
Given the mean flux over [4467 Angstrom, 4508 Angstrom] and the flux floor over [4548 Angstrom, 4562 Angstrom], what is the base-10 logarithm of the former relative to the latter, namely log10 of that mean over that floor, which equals 0.11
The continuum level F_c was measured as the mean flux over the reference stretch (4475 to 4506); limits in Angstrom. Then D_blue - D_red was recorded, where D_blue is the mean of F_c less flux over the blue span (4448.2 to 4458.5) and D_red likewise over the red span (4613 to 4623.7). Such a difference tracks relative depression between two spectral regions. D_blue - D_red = 12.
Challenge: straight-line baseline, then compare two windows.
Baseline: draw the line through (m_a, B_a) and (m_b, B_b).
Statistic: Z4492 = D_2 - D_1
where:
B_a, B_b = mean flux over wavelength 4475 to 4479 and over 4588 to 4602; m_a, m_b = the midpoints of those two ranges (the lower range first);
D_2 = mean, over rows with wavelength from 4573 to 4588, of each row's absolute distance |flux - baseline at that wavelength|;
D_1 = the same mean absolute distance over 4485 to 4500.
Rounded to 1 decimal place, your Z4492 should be -4.6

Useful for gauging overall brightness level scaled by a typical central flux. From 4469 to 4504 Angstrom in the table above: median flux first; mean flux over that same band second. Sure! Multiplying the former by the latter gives 2905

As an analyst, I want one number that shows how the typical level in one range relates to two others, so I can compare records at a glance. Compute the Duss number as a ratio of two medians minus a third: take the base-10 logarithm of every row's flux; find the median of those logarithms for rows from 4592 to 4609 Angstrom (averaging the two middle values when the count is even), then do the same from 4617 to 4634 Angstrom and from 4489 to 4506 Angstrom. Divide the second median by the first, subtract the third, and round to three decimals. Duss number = -0.692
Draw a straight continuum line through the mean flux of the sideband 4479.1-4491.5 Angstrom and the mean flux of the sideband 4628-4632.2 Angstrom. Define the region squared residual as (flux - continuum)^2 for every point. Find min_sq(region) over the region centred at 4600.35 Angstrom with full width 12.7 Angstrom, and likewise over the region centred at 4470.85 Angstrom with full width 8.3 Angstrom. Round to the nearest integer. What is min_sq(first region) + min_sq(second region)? 14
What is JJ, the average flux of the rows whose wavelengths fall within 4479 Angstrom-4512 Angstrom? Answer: 54.3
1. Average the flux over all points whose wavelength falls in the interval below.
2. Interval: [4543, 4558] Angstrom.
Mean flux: 52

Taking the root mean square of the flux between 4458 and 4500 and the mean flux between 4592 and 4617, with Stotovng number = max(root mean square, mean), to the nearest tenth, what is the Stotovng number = 54.9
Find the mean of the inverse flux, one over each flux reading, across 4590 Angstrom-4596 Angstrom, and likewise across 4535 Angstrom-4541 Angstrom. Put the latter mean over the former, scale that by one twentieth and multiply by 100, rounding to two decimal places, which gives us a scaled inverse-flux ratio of 4.56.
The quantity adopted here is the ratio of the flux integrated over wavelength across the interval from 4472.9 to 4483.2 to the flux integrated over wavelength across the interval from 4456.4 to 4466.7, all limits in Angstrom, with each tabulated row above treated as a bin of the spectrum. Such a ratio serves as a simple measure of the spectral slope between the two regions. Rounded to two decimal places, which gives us 1.37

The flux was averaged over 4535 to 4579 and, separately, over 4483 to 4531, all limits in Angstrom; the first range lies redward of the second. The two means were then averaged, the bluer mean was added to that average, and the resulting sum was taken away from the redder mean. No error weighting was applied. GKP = -54.5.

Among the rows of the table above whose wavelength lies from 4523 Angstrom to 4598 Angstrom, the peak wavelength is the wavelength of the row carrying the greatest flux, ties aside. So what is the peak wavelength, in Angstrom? 4559.20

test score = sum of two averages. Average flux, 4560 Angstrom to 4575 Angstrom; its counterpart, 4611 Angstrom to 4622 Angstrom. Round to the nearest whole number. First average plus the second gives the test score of 113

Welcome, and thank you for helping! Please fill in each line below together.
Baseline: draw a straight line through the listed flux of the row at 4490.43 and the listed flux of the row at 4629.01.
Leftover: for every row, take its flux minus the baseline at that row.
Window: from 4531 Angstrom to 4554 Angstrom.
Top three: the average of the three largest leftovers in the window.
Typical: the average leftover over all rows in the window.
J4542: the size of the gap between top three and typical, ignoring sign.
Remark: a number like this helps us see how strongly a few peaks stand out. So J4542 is 8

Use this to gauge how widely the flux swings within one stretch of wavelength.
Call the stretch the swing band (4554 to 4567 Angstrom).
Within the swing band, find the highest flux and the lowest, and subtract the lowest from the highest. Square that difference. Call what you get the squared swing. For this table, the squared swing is 144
